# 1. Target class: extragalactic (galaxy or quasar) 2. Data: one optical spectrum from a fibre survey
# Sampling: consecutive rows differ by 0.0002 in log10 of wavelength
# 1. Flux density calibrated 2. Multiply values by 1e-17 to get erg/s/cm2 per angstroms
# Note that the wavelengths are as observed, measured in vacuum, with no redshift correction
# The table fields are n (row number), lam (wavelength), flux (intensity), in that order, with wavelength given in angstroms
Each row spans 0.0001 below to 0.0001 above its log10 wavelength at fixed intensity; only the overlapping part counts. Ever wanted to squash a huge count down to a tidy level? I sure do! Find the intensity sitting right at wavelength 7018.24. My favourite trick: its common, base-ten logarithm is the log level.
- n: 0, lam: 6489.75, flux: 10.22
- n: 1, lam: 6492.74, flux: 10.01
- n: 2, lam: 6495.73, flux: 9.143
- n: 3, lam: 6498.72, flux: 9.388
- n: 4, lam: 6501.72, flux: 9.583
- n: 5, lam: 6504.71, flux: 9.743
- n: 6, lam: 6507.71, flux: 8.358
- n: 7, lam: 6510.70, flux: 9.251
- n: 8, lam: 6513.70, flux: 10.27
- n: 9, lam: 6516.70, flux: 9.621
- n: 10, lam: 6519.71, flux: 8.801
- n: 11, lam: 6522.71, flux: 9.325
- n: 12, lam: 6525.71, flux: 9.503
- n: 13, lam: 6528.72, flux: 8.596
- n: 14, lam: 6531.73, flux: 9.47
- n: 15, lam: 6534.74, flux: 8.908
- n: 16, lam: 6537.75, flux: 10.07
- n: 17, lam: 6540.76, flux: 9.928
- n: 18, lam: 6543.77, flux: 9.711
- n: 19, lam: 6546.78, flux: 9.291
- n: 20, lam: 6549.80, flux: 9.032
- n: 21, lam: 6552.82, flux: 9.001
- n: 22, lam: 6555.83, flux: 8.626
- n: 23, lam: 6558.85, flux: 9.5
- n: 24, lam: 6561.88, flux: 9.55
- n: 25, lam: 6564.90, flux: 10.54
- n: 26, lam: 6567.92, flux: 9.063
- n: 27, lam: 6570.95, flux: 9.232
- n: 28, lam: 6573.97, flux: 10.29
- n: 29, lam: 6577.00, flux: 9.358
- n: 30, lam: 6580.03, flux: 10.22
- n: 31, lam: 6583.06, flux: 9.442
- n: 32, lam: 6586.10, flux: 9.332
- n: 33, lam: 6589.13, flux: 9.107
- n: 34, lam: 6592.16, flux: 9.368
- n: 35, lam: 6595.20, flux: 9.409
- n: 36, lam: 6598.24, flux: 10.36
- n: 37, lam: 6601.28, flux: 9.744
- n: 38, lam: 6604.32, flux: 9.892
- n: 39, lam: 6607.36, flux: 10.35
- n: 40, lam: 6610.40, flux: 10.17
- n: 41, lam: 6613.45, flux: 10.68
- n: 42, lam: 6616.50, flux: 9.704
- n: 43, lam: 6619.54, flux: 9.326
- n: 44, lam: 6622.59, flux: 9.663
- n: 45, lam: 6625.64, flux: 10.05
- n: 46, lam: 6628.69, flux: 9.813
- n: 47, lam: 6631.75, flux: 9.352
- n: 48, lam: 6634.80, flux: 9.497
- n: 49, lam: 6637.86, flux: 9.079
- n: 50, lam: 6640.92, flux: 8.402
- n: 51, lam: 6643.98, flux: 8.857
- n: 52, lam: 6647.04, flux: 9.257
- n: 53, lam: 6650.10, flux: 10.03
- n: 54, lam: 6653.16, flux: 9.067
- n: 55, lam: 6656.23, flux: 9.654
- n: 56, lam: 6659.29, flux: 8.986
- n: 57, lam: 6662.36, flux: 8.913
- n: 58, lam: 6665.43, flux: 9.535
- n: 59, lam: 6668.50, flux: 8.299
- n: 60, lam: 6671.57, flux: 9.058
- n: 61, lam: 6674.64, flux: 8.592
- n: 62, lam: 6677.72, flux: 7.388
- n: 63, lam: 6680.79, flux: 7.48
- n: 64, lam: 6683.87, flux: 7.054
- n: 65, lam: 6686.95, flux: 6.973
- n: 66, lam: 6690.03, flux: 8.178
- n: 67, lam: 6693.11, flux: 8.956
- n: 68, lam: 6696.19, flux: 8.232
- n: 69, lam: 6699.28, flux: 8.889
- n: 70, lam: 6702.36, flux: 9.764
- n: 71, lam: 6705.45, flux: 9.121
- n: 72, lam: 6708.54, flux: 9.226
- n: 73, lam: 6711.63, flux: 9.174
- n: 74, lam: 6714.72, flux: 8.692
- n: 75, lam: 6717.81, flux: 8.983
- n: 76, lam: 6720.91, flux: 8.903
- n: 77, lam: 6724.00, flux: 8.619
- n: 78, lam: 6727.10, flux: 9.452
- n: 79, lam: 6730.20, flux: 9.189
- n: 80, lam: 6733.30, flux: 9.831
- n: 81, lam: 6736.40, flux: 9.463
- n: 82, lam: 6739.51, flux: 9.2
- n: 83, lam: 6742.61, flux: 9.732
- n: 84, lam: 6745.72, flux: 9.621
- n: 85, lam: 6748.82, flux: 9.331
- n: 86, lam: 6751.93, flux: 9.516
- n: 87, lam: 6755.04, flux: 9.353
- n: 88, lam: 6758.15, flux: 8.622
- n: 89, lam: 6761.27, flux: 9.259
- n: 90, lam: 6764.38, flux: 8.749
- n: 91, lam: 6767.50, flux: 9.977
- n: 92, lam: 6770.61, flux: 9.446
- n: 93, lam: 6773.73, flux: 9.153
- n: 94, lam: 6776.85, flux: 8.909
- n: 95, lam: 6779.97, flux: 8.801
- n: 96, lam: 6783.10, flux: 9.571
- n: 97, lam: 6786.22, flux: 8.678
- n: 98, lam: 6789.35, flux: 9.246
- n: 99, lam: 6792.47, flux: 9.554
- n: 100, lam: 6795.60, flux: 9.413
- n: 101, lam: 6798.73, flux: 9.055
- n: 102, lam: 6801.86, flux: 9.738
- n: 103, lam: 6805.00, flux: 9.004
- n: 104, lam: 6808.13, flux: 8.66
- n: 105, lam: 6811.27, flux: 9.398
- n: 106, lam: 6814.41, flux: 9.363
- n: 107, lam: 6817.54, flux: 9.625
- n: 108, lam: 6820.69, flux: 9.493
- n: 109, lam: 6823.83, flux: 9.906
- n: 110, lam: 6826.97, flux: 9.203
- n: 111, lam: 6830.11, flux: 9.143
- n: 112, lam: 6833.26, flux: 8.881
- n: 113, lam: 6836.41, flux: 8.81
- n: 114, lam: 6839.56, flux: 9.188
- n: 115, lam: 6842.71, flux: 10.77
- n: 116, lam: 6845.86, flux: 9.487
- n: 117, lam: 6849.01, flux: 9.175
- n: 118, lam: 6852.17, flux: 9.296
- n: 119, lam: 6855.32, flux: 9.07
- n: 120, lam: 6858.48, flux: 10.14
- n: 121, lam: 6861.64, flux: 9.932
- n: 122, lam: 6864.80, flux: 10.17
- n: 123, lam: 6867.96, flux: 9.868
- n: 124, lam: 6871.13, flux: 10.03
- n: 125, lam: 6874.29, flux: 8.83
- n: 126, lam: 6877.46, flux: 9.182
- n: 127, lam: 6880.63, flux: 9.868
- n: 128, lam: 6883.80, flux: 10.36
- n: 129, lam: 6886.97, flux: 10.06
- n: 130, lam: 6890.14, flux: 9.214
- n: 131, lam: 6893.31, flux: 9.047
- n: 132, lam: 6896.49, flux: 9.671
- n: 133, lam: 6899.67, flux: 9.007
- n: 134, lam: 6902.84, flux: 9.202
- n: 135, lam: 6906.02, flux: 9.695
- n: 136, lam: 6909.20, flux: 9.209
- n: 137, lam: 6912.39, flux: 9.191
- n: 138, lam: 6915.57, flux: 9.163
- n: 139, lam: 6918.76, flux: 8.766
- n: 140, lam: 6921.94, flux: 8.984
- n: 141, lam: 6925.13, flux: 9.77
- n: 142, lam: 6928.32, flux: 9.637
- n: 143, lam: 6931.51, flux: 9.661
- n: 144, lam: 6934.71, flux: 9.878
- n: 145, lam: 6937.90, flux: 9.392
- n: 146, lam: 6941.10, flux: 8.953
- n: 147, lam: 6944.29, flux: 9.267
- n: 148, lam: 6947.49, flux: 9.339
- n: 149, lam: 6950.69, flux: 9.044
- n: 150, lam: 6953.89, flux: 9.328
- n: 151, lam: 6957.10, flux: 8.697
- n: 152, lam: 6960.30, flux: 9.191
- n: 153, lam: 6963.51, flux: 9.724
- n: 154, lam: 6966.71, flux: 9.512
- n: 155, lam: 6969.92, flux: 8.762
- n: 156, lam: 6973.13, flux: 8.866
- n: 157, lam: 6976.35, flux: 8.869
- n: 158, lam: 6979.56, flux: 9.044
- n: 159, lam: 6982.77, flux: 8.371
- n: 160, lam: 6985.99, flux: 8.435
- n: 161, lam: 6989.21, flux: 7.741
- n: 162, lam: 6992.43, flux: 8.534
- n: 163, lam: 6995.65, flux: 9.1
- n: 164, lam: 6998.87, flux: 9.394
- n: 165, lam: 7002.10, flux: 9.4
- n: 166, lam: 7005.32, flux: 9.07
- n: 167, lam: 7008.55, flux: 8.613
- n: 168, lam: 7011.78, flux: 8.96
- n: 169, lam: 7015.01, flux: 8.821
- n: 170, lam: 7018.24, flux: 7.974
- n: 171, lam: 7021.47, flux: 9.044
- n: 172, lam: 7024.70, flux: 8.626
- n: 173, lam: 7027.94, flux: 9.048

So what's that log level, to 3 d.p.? 0.902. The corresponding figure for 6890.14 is 0.964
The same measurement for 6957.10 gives 0.939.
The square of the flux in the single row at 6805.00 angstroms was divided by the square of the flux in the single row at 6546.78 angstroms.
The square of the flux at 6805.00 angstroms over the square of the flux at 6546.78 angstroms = 0.94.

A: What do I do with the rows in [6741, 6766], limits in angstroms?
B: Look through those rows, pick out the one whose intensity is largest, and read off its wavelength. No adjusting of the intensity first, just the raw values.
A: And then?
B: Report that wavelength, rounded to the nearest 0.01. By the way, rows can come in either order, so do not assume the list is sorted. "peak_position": 6742.61 angstroms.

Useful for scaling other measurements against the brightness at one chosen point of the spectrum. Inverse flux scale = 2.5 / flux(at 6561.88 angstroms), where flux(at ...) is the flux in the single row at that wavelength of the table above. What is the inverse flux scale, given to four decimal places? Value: 0.2618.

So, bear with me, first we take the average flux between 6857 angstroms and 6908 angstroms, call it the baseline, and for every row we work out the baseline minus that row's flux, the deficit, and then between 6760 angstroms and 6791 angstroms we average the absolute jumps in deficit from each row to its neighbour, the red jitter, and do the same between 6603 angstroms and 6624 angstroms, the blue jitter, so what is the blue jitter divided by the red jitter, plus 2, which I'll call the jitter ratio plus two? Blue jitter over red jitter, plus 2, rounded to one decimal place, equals 2.8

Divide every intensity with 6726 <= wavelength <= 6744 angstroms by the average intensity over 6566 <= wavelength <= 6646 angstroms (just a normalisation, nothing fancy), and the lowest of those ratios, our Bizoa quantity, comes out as 0.96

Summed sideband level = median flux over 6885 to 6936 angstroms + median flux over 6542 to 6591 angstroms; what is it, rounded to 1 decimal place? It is 18.6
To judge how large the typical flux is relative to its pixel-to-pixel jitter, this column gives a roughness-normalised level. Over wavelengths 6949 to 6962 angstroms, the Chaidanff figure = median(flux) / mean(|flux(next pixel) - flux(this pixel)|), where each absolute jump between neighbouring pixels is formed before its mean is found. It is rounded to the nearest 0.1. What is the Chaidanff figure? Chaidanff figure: 19.4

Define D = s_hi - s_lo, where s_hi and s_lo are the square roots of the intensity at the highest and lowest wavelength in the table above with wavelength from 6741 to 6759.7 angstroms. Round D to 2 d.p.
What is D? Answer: -0.18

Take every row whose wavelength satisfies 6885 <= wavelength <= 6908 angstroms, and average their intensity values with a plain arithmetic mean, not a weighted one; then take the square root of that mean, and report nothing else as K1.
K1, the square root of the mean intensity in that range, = 3.07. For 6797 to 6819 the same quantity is 3.04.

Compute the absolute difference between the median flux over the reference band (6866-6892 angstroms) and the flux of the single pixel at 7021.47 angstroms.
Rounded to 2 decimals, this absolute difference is 0.82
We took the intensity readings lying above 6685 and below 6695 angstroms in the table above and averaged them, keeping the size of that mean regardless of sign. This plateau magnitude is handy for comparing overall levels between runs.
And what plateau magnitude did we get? 8.0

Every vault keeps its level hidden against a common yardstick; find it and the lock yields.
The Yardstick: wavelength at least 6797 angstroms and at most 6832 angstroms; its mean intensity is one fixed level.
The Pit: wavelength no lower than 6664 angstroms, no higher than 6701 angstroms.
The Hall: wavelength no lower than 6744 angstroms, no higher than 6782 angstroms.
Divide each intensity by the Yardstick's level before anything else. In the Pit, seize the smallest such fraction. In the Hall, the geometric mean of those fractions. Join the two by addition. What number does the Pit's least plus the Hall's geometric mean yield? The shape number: 1.74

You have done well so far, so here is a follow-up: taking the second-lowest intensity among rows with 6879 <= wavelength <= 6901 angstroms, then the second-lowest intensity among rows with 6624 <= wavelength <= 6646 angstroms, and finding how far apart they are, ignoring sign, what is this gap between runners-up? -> 0.2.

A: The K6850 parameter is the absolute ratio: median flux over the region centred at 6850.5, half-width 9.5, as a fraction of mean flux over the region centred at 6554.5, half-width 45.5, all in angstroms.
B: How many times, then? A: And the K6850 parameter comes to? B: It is 0.99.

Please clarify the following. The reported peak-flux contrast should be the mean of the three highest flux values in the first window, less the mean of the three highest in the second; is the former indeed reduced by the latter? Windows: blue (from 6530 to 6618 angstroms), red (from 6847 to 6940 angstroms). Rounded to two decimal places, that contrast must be 0.30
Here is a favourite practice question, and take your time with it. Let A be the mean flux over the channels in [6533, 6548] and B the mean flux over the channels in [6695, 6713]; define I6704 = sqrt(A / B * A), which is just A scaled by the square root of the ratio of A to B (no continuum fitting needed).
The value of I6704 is 3.18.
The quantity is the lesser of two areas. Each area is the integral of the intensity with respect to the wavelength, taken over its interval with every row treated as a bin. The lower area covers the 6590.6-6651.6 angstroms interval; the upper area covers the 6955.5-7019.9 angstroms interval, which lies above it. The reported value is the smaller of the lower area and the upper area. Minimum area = 570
